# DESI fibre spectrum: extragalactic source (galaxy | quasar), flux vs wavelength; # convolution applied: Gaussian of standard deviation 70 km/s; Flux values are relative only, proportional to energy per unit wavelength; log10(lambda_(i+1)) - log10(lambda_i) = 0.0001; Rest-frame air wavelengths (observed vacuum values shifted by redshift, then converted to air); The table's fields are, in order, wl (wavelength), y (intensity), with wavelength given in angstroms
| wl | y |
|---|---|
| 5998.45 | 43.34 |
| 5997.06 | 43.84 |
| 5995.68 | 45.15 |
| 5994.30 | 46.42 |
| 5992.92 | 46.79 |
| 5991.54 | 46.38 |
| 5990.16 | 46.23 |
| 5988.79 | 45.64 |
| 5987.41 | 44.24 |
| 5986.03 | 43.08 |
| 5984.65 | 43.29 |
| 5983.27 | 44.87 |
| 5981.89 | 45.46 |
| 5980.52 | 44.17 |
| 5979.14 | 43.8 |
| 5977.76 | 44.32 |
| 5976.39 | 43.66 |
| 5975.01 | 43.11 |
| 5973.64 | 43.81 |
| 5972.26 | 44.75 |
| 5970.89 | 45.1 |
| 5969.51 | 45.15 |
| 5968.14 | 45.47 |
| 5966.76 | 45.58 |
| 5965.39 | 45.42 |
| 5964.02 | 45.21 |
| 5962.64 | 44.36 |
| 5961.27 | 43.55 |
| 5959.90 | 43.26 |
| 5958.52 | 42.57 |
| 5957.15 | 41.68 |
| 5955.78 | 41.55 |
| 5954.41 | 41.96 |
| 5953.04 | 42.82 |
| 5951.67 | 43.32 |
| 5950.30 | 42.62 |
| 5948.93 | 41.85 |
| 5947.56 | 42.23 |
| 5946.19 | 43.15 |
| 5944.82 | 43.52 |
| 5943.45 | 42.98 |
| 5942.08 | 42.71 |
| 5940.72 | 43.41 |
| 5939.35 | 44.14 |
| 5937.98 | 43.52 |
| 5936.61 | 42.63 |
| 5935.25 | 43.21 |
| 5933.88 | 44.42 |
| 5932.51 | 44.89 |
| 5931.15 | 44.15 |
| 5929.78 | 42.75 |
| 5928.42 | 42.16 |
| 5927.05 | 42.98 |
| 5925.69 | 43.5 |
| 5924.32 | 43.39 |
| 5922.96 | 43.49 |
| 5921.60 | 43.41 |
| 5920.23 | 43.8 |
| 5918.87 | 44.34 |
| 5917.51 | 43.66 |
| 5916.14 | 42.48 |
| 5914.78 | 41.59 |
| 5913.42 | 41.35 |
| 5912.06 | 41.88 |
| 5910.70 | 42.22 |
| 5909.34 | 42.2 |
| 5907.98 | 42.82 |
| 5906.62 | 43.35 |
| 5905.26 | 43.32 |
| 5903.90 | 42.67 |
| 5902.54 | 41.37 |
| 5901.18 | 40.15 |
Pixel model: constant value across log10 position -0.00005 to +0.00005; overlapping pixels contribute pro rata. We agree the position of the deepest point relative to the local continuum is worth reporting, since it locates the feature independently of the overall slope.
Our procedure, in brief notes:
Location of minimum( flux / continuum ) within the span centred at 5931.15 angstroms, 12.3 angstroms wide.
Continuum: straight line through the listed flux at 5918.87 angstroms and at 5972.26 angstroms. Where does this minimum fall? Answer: 5928.42 angstroms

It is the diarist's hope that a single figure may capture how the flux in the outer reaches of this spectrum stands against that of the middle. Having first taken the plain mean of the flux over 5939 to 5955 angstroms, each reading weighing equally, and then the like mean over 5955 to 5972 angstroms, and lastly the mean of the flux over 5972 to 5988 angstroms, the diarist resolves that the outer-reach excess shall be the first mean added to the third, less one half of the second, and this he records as 64.9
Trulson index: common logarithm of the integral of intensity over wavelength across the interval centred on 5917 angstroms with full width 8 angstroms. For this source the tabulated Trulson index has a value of 2.54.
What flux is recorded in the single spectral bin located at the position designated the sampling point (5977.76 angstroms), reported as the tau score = 44.32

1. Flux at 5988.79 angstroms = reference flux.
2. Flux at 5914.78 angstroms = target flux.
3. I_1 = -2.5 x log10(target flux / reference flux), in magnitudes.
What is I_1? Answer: 0.101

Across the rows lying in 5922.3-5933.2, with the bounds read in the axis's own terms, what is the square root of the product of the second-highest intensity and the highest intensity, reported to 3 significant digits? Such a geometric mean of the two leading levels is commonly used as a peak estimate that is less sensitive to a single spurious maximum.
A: 44.5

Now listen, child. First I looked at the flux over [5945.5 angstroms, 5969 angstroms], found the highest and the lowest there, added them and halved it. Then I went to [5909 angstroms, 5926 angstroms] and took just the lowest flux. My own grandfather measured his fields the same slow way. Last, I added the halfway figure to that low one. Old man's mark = 84.9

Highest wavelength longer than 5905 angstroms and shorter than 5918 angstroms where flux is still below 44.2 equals 5917.51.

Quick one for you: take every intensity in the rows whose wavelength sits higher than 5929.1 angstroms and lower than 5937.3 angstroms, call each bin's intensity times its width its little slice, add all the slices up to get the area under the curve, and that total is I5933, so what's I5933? 358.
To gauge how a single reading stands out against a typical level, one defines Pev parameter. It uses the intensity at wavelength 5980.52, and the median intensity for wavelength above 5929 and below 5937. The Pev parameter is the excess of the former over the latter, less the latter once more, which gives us -43.2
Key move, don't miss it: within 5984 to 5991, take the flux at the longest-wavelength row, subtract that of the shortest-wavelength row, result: 2.9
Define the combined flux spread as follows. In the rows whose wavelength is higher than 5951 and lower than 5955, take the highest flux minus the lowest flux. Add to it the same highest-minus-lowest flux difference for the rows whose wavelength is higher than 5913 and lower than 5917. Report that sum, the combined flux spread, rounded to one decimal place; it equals 2.5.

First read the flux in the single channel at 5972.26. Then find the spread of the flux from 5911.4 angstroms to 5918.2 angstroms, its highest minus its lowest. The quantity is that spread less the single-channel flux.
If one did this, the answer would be -42.4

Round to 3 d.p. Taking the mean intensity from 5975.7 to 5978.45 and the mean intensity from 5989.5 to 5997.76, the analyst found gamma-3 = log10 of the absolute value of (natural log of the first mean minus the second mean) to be 1.623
